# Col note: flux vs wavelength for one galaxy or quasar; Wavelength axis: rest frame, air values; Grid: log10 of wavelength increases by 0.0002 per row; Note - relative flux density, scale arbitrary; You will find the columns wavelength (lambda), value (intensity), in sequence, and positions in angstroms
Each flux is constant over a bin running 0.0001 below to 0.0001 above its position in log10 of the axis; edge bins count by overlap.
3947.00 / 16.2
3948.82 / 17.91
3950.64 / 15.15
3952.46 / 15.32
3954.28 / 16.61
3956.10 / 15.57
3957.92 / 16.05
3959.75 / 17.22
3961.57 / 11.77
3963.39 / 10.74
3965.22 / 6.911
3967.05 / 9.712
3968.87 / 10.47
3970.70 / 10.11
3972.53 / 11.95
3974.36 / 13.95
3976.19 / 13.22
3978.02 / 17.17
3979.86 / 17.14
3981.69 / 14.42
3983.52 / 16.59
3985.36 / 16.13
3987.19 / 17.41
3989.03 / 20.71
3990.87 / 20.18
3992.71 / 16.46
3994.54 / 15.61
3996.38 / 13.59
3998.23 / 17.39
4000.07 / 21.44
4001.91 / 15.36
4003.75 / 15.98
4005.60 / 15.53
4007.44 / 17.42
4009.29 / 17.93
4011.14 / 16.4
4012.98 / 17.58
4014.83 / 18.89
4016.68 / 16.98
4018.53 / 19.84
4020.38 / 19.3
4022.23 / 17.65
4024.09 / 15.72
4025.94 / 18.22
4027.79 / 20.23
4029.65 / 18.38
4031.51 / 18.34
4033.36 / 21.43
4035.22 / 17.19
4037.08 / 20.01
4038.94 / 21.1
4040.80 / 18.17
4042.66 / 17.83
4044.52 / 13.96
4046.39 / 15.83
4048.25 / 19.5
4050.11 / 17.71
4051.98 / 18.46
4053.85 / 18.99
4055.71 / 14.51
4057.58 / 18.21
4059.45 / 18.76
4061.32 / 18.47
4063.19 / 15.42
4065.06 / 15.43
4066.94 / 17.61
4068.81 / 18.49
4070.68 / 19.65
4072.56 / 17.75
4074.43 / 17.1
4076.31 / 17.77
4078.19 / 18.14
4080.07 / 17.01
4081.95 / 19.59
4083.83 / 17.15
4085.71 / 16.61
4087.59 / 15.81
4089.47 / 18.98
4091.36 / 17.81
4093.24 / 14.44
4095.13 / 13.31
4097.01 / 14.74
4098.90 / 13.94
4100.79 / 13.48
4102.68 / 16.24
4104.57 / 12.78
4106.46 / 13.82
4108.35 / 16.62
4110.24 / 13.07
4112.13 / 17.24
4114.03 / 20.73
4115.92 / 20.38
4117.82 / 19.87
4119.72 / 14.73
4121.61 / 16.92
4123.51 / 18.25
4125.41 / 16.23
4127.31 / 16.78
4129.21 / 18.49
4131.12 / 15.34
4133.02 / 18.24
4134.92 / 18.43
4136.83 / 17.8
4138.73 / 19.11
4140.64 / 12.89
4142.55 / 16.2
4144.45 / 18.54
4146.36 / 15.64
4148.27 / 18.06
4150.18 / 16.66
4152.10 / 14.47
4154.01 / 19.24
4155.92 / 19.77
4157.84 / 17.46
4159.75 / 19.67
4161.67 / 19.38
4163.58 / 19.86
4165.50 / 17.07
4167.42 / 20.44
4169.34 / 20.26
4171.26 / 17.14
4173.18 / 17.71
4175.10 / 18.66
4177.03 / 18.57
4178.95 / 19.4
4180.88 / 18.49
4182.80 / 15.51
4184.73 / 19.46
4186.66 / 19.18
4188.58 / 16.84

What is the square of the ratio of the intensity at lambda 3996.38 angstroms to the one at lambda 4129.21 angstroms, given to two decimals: 0.54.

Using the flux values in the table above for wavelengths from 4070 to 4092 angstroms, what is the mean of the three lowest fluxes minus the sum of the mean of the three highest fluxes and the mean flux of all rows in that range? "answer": -20.7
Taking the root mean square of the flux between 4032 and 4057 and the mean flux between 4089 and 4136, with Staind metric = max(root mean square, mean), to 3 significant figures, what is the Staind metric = 18.2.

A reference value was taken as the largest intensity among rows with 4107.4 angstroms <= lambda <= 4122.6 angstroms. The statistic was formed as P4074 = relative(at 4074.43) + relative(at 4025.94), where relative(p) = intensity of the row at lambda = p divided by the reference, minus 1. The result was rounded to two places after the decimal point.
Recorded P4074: -0.30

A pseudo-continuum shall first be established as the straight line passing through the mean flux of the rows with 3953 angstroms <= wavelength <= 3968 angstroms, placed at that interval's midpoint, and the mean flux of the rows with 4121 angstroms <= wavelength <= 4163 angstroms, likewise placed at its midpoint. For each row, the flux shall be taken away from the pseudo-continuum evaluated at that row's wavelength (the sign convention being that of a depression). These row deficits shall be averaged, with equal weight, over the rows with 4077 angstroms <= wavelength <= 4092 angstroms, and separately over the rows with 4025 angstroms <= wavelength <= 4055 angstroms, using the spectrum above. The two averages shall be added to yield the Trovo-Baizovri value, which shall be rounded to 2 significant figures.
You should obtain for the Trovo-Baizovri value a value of -5.0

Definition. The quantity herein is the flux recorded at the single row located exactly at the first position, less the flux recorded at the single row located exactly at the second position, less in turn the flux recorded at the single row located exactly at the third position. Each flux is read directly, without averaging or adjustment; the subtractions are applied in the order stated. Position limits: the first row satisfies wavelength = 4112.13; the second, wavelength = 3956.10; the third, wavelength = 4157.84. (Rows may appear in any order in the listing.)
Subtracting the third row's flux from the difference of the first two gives -15.8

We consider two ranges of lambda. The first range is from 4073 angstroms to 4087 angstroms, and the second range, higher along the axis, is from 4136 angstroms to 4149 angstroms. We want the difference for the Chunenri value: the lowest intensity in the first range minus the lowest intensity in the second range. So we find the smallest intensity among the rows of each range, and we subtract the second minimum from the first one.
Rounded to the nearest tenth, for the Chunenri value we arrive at 3.7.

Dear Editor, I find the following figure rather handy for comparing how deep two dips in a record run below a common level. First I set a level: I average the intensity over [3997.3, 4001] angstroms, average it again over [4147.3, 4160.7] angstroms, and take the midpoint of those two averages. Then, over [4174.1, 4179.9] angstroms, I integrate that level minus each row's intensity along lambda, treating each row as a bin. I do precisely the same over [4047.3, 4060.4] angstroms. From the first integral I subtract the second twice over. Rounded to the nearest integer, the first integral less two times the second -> -18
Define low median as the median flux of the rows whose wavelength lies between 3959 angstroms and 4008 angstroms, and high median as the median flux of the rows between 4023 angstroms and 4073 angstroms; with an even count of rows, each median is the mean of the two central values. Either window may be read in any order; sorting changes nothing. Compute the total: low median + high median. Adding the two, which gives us 33.8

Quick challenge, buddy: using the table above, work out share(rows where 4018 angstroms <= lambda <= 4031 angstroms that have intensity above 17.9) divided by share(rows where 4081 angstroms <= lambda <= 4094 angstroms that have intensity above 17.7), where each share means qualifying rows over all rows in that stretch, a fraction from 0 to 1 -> 1.7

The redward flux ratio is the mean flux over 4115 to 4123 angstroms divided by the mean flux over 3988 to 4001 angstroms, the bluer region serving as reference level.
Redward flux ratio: 1.00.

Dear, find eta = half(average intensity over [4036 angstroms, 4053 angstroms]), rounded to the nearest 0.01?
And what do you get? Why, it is 9.03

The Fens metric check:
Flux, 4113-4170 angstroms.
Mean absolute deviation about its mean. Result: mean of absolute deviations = 1.6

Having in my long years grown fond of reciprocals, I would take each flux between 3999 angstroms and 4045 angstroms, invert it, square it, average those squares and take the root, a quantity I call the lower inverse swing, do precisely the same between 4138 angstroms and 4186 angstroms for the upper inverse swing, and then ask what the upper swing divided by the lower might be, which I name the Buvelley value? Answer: 1.00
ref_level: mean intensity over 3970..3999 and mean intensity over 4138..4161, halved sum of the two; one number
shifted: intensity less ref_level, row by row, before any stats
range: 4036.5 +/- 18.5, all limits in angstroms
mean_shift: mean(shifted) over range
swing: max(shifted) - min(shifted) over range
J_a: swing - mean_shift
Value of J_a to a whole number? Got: 6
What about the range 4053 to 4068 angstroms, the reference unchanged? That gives 4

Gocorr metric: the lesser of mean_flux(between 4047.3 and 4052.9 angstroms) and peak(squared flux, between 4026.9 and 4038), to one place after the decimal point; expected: 18.6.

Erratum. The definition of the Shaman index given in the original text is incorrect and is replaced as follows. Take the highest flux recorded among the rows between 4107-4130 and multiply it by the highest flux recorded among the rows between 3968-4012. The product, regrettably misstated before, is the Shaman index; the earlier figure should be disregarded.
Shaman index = 444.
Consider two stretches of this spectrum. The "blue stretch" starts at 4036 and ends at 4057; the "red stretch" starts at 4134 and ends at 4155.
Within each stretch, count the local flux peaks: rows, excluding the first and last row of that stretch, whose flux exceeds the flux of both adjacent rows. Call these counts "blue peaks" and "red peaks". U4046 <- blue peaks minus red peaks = 0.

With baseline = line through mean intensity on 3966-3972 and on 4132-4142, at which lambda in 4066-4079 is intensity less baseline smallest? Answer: 4074.43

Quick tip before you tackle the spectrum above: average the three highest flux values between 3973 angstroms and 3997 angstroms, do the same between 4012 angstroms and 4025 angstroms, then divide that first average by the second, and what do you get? 1.00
